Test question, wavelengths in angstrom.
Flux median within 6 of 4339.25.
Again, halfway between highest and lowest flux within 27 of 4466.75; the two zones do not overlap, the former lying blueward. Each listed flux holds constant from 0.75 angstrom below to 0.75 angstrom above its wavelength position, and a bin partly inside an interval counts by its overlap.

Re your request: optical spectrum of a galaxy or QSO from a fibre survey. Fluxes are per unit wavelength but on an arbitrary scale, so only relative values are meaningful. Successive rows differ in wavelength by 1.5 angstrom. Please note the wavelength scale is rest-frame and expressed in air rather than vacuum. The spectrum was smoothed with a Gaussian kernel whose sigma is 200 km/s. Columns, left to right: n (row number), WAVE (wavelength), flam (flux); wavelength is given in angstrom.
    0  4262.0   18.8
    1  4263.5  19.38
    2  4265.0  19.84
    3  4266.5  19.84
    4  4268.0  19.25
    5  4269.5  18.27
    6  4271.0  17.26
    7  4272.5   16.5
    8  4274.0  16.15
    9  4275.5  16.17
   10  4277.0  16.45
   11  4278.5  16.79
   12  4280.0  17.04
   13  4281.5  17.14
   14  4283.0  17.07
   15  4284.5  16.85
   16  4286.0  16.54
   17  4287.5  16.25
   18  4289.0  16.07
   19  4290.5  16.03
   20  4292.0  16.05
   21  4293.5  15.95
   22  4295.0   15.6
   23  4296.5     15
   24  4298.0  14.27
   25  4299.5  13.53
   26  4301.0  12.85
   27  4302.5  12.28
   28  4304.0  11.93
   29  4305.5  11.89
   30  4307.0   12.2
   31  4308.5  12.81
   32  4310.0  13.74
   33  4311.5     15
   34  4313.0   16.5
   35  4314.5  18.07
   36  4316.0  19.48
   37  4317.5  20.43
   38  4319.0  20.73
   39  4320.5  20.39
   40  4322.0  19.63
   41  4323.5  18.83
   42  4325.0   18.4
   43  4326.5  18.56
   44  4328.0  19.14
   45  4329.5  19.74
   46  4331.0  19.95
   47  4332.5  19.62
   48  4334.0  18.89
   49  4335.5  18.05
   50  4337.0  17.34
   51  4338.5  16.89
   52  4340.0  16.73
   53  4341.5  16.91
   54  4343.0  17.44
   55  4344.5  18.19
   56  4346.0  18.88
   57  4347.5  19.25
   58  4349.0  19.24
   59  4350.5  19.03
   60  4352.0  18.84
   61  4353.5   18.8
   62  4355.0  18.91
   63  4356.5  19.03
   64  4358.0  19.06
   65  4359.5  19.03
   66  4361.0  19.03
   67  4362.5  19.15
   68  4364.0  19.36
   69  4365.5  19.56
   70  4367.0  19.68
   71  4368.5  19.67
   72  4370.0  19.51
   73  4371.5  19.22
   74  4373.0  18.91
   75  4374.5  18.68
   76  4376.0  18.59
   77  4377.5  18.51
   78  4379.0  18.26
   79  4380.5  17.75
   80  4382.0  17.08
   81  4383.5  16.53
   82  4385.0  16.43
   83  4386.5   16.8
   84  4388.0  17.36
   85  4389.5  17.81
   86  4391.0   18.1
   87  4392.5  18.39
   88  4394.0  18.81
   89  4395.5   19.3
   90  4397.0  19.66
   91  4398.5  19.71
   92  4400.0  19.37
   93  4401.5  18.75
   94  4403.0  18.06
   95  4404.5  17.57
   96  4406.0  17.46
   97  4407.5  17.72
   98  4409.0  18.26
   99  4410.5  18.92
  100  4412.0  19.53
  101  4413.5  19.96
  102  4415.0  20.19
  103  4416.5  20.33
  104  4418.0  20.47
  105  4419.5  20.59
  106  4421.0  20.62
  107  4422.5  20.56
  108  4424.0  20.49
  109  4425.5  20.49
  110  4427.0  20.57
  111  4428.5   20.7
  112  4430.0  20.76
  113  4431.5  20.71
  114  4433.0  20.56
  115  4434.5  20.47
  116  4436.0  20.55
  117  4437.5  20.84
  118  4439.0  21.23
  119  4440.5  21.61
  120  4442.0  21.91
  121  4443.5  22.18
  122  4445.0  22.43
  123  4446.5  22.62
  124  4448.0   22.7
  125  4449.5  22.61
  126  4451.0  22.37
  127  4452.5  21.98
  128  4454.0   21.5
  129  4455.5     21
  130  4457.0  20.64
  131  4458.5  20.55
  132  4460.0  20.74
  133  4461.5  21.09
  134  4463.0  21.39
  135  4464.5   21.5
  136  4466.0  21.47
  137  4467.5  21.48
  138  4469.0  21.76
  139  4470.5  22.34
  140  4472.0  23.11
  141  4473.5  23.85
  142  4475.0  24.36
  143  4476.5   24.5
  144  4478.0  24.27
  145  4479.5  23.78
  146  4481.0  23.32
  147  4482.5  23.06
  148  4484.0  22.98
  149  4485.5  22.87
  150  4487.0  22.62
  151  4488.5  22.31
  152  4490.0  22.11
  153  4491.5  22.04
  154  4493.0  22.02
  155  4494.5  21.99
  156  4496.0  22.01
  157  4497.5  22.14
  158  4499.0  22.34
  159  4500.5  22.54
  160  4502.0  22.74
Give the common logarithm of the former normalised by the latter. -0.11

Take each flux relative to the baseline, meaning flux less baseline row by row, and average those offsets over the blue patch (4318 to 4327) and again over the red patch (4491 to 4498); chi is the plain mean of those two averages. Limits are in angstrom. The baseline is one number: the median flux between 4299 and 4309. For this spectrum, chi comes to 8.5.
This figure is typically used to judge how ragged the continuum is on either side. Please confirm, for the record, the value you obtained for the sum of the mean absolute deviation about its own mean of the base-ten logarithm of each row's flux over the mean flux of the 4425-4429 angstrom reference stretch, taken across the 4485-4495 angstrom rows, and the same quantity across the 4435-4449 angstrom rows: 0.018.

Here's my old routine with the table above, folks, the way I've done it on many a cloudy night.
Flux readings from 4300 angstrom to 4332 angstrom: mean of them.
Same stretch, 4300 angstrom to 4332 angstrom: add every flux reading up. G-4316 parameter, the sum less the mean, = 336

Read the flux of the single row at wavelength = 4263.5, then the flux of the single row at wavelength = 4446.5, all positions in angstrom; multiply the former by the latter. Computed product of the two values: 438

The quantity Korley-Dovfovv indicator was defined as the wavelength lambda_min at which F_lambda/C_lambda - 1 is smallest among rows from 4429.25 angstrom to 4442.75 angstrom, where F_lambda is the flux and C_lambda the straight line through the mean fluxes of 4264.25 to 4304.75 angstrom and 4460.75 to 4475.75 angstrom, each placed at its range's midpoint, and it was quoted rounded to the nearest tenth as 4434.5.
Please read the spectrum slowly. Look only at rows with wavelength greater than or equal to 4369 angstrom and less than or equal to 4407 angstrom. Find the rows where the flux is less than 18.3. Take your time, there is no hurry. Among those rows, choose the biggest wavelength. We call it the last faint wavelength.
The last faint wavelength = 4406.0 angstrom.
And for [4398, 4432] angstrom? 4409.0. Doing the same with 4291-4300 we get 4299.5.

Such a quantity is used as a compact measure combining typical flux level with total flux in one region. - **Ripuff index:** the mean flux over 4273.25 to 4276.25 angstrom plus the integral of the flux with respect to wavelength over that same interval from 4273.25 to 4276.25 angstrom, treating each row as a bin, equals 65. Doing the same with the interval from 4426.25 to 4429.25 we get 83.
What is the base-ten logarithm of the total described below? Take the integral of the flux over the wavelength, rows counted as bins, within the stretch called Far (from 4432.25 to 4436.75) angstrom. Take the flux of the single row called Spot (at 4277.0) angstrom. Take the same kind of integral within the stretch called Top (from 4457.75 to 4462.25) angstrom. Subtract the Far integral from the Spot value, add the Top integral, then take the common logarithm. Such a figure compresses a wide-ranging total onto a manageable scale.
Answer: 1.25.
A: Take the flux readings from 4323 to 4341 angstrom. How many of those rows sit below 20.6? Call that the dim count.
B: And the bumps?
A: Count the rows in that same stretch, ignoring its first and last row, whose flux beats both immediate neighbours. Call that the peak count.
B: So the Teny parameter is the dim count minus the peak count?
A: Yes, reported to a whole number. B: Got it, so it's 11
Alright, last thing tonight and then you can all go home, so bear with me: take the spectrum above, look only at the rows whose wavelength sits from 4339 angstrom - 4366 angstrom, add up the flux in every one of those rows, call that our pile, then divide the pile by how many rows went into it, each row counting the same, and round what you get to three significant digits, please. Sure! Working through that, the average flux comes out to 18.7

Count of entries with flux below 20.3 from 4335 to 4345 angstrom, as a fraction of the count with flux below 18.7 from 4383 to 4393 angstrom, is 1.00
